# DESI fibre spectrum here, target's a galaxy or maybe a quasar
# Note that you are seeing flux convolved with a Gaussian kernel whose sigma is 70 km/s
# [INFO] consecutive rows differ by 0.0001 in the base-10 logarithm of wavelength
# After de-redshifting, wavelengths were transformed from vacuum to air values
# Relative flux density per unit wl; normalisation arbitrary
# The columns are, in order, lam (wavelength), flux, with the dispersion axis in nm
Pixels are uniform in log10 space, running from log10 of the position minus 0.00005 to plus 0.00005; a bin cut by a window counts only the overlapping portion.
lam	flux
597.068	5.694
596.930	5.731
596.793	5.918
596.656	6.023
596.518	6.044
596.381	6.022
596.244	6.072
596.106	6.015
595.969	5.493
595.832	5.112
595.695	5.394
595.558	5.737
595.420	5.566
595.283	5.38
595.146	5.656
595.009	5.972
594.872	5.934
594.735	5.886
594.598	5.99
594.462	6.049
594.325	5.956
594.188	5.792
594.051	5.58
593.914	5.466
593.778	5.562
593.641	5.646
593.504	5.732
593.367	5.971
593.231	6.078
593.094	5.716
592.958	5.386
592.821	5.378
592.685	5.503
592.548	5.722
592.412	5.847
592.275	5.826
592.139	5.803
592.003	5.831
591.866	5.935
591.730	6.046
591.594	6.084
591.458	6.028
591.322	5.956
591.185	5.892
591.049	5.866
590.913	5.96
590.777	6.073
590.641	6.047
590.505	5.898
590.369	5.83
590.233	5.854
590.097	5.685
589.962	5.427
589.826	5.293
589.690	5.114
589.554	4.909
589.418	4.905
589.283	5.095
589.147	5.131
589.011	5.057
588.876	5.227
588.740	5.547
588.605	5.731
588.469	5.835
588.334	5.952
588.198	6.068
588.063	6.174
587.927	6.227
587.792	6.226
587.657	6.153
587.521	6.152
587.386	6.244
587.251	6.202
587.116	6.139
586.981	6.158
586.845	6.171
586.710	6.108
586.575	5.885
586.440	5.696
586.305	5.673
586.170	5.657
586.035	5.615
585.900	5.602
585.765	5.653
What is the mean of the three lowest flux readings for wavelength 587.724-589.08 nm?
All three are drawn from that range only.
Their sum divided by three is 5.3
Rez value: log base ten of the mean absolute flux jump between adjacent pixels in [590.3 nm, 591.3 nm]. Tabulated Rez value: -1.1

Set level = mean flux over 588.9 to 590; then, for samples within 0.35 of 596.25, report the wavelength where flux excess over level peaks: 596.244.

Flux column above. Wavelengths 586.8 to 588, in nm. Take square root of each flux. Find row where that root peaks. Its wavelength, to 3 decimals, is 587.386 nm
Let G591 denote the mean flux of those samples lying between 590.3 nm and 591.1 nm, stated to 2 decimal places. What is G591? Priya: 5.95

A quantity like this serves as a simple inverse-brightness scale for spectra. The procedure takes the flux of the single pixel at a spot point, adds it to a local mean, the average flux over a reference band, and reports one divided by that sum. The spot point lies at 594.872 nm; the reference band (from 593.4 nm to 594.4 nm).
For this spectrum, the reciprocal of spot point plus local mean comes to 0.0861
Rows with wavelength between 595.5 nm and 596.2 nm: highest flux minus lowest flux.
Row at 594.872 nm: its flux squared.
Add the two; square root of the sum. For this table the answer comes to 6.01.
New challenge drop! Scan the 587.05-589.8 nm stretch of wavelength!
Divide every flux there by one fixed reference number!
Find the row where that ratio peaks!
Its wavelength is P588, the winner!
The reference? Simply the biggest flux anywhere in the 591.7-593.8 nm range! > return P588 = 587.386 nm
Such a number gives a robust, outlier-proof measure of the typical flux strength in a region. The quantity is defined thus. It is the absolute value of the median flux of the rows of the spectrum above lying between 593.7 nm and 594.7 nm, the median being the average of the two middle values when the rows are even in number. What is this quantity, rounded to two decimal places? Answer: 5.79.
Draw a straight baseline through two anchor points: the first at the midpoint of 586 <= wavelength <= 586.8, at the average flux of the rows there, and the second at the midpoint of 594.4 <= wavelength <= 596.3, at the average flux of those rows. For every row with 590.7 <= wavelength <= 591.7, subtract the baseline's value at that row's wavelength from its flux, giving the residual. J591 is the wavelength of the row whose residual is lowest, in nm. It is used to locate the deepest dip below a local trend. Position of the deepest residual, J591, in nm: 591.049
